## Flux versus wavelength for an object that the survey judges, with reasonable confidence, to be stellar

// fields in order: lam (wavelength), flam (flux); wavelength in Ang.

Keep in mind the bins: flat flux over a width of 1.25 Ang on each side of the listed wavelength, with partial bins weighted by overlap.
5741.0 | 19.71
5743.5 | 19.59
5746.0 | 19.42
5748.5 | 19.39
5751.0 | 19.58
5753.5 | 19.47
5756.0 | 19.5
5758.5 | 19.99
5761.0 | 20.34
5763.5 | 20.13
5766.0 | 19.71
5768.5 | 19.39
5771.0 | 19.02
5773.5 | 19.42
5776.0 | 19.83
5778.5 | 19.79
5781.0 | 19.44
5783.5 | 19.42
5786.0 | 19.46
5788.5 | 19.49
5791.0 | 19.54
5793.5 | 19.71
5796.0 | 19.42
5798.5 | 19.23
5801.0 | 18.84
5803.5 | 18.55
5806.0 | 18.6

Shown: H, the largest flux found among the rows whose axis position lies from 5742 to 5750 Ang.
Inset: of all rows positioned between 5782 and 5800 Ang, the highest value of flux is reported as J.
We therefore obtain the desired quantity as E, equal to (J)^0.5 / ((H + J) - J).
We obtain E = 0.227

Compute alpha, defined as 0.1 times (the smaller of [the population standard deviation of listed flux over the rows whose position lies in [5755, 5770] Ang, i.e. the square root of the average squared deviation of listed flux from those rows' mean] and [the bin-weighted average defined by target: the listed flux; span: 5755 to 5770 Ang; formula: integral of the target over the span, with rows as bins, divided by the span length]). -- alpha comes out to 0.034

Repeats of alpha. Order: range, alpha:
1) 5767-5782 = 0.027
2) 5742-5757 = 0.007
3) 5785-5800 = 0.014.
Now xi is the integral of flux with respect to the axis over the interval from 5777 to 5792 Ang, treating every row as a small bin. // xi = 293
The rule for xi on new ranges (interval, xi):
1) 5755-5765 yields 200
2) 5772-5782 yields 196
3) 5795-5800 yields 96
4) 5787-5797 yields 195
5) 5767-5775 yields 154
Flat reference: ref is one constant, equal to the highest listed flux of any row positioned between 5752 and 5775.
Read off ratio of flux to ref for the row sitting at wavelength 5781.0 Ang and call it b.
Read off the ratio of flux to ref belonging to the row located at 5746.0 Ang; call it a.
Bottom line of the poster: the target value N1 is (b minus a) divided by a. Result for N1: 0.001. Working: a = 0.955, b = 0.956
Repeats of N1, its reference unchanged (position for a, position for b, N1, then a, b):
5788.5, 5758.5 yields 0.026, 0.958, 0.983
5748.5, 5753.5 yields 0.004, 0.953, 0.957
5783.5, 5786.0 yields 0.002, 0.955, 0.957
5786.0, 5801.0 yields -0.032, 0.957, 0.926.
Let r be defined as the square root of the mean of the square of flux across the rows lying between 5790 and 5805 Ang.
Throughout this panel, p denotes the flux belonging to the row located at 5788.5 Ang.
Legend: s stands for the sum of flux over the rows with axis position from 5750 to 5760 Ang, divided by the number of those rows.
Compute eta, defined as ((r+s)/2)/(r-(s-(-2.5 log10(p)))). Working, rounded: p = 19.49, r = 19.2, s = 19.6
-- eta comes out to -5.3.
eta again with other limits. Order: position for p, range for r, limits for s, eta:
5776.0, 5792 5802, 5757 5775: -5.3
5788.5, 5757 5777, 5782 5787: -6.7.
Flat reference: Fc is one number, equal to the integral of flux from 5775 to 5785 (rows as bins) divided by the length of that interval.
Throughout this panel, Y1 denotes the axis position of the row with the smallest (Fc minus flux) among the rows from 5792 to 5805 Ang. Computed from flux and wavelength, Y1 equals 5793.5 Ang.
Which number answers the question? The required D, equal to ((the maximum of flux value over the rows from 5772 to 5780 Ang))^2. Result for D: 393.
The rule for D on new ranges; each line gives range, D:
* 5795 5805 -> 377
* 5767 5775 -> 377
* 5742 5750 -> 384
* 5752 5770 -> 414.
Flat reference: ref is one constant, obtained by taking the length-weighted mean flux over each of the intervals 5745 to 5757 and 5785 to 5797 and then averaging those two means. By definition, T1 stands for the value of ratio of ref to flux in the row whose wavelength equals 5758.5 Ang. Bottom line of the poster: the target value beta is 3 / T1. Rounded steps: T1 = 0.98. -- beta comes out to 3.08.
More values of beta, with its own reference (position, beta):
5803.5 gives 2.85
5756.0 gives 3.00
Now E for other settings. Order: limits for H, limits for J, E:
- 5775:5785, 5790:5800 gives 0.224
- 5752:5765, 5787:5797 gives 0.218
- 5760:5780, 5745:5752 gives 0.218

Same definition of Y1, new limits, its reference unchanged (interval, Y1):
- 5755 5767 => 5761.0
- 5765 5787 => 5776.0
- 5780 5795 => 5793.5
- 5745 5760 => 5758.5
